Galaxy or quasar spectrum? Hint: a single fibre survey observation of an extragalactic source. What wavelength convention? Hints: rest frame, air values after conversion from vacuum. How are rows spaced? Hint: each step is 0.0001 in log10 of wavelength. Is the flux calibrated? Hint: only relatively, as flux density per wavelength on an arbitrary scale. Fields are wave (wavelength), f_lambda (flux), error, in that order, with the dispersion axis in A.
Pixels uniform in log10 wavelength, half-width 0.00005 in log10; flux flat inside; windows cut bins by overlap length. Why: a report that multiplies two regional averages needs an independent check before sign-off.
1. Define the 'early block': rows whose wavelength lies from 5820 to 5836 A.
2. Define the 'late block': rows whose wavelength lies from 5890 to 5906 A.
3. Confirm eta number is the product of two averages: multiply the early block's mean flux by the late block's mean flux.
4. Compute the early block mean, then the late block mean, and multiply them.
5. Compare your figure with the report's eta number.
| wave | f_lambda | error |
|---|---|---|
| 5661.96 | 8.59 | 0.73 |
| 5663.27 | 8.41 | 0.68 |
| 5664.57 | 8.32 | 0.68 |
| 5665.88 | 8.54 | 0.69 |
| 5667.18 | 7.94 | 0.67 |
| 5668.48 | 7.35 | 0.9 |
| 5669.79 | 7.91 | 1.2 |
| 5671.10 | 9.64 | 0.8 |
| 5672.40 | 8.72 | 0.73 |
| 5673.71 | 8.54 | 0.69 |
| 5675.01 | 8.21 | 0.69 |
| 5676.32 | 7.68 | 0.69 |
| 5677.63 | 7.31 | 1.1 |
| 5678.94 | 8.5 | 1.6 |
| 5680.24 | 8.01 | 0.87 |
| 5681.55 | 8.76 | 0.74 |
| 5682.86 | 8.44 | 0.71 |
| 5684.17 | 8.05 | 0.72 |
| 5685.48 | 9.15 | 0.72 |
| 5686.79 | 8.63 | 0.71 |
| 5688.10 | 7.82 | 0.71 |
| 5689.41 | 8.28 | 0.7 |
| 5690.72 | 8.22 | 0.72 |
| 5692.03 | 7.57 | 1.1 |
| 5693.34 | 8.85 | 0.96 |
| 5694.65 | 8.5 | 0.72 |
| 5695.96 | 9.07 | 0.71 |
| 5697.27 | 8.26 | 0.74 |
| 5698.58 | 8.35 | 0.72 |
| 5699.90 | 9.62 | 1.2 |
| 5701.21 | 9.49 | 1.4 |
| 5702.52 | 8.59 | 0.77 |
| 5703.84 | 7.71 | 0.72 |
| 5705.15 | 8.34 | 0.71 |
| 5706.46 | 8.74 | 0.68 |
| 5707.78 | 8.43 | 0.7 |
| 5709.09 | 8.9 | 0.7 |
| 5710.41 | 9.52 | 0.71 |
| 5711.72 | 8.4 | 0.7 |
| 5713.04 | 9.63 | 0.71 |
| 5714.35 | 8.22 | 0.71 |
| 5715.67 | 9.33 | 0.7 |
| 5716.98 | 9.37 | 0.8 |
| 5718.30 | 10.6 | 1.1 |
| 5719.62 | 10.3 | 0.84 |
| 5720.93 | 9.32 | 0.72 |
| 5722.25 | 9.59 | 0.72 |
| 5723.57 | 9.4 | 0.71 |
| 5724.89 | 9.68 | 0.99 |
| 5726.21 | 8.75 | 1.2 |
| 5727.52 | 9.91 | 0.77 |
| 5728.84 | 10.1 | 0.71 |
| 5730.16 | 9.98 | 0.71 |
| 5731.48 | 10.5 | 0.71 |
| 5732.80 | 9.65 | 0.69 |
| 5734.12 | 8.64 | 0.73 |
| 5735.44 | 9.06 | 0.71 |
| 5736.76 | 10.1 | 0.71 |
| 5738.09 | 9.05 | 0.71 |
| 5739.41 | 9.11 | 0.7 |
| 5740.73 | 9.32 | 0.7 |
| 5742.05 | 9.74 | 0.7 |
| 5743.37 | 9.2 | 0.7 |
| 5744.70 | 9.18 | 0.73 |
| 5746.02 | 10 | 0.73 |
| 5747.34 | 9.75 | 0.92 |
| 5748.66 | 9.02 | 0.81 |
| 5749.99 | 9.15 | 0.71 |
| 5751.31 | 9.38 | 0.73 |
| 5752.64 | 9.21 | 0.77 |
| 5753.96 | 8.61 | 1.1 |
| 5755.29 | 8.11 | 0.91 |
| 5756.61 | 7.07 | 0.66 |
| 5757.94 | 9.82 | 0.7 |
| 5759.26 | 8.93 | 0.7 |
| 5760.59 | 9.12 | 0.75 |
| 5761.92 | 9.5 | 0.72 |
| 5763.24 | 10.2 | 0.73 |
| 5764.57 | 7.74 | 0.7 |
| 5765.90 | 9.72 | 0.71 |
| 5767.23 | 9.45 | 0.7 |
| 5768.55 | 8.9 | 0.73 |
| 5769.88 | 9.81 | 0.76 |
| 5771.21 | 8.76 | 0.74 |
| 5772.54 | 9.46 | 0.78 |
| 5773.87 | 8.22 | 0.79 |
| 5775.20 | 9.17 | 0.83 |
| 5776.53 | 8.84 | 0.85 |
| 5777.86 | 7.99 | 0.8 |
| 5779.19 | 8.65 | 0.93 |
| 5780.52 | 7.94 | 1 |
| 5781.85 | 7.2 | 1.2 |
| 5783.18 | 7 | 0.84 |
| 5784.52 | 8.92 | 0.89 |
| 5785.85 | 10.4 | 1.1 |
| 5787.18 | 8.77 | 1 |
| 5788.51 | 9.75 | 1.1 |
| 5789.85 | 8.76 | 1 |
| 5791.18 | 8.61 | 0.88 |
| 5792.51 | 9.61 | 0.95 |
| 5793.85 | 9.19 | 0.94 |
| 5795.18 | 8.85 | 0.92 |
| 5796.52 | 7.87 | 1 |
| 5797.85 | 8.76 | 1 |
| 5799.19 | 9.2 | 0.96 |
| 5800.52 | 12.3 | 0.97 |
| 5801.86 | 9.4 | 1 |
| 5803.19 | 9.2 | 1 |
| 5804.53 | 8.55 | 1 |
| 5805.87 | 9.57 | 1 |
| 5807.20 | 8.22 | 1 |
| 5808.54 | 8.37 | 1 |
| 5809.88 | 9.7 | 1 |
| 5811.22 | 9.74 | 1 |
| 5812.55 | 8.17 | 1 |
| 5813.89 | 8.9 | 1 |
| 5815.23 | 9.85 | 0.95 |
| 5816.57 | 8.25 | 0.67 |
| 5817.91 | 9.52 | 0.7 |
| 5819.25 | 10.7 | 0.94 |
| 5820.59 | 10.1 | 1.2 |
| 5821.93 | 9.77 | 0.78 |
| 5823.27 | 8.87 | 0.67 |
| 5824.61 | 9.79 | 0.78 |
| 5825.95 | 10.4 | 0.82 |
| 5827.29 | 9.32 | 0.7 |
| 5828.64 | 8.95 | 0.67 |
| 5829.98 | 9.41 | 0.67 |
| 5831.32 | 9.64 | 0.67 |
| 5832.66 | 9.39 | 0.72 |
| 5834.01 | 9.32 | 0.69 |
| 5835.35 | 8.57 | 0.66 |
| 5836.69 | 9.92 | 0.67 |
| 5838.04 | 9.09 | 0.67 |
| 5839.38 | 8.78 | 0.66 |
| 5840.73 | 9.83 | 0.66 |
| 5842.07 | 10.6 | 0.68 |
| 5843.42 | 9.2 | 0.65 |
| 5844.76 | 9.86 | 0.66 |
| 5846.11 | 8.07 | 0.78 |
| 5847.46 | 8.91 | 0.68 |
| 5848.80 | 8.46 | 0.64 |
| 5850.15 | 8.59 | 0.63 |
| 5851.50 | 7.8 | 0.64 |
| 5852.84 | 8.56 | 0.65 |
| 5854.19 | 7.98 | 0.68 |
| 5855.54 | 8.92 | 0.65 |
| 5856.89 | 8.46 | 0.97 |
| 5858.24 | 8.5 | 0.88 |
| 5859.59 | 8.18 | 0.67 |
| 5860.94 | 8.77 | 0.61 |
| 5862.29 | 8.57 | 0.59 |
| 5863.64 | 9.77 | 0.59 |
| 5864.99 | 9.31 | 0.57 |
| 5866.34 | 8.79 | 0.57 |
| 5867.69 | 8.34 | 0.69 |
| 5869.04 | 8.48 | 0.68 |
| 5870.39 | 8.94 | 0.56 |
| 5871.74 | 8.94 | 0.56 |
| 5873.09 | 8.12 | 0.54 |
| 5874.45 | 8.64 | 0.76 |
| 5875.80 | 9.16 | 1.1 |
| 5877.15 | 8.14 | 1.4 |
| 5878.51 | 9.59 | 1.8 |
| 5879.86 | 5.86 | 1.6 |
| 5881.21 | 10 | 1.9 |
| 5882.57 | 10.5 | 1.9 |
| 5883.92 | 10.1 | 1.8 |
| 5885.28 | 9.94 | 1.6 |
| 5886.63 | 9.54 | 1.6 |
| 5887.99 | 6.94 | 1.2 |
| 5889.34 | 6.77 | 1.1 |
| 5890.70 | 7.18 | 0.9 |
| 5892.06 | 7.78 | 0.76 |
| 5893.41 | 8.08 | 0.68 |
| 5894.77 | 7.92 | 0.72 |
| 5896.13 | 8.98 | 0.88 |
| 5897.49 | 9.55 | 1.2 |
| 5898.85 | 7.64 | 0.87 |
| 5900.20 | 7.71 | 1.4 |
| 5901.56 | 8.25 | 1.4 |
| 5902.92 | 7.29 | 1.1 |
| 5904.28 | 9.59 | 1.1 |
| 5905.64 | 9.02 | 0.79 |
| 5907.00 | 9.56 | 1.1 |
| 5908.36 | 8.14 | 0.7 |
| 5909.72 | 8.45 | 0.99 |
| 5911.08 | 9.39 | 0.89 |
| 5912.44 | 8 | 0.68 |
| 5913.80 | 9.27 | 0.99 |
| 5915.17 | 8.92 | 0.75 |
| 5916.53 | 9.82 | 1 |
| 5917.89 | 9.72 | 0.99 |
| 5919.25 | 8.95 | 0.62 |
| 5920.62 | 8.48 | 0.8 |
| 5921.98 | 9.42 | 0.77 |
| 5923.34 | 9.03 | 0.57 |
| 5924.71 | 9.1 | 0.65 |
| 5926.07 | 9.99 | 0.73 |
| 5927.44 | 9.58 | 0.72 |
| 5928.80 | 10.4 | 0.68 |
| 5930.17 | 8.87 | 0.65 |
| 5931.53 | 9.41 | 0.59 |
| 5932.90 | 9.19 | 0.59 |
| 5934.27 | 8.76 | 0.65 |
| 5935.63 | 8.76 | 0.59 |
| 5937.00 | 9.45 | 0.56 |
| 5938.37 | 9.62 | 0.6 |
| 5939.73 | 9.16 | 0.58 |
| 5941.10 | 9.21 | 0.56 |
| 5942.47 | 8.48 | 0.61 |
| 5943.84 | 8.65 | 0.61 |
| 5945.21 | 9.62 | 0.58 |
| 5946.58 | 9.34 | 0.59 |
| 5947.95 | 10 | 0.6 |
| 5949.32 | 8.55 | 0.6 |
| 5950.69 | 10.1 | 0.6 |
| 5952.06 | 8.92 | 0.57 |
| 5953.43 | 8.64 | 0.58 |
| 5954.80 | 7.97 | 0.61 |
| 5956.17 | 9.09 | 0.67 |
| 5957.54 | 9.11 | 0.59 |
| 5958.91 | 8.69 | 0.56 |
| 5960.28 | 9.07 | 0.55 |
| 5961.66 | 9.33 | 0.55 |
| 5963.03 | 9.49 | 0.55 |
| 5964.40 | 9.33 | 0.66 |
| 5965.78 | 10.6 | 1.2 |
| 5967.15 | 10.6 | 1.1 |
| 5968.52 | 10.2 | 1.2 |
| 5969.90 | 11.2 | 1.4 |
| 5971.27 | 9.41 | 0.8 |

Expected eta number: 78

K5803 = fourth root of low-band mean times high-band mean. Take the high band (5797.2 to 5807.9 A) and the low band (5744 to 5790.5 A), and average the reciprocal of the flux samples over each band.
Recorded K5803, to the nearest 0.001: 0.332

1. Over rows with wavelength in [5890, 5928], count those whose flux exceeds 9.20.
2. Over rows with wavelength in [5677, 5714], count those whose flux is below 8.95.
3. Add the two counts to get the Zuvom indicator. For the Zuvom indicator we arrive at 32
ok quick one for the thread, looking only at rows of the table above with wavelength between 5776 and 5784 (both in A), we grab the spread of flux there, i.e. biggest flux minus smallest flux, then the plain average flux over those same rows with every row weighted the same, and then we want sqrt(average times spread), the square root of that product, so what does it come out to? 3.8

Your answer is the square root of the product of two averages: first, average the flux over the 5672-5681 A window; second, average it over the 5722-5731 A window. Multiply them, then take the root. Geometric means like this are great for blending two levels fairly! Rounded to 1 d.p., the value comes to 8.9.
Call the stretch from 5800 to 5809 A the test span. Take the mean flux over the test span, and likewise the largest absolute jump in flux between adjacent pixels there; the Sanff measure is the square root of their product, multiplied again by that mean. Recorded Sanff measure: 49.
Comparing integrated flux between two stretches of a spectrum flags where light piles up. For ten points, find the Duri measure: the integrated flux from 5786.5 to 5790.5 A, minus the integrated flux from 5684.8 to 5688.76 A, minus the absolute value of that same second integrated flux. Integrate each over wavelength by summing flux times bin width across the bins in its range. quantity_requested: -31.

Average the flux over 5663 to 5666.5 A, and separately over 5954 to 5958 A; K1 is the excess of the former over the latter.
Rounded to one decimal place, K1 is -0.3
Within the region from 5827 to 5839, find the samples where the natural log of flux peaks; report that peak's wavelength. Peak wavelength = 5836.69 A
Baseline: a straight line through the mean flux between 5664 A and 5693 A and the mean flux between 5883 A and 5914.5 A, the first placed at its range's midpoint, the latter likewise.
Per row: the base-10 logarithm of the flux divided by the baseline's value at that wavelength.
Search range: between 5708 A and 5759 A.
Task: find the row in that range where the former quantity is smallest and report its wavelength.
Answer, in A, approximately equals 5756.61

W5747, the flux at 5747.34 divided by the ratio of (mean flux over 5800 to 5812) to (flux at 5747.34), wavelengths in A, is 10.1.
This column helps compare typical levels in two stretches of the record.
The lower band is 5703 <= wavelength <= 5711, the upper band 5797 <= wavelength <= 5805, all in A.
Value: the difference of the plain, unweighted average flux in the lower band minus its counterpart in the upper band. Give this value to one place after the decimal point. -1.0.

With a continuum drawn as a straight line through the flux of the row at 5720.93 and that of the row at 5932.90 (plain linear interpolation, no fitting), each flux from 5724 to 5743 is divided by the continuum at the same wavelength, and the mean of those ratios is 1.02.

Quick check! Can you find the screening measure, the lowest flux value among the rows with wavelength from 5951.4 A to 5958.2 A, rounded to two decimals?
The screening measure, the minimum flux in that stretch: 7.97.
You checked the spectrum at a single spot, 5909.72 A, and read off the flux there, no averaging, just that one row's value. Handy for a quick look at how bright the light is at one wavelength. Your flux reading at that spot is 8.45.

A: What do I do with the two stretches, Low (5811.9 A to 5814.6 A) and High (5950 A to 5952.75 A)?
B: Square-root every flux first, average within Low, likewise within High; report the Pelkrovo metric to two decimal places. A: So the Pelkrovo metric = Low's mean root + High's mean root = 6.00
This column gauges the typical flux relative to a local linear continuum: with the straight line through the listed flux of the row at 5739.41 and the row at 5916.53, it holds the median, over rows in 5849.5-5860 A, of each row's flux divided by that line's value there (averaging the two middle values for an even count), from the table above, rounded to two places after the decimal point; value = 0.88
